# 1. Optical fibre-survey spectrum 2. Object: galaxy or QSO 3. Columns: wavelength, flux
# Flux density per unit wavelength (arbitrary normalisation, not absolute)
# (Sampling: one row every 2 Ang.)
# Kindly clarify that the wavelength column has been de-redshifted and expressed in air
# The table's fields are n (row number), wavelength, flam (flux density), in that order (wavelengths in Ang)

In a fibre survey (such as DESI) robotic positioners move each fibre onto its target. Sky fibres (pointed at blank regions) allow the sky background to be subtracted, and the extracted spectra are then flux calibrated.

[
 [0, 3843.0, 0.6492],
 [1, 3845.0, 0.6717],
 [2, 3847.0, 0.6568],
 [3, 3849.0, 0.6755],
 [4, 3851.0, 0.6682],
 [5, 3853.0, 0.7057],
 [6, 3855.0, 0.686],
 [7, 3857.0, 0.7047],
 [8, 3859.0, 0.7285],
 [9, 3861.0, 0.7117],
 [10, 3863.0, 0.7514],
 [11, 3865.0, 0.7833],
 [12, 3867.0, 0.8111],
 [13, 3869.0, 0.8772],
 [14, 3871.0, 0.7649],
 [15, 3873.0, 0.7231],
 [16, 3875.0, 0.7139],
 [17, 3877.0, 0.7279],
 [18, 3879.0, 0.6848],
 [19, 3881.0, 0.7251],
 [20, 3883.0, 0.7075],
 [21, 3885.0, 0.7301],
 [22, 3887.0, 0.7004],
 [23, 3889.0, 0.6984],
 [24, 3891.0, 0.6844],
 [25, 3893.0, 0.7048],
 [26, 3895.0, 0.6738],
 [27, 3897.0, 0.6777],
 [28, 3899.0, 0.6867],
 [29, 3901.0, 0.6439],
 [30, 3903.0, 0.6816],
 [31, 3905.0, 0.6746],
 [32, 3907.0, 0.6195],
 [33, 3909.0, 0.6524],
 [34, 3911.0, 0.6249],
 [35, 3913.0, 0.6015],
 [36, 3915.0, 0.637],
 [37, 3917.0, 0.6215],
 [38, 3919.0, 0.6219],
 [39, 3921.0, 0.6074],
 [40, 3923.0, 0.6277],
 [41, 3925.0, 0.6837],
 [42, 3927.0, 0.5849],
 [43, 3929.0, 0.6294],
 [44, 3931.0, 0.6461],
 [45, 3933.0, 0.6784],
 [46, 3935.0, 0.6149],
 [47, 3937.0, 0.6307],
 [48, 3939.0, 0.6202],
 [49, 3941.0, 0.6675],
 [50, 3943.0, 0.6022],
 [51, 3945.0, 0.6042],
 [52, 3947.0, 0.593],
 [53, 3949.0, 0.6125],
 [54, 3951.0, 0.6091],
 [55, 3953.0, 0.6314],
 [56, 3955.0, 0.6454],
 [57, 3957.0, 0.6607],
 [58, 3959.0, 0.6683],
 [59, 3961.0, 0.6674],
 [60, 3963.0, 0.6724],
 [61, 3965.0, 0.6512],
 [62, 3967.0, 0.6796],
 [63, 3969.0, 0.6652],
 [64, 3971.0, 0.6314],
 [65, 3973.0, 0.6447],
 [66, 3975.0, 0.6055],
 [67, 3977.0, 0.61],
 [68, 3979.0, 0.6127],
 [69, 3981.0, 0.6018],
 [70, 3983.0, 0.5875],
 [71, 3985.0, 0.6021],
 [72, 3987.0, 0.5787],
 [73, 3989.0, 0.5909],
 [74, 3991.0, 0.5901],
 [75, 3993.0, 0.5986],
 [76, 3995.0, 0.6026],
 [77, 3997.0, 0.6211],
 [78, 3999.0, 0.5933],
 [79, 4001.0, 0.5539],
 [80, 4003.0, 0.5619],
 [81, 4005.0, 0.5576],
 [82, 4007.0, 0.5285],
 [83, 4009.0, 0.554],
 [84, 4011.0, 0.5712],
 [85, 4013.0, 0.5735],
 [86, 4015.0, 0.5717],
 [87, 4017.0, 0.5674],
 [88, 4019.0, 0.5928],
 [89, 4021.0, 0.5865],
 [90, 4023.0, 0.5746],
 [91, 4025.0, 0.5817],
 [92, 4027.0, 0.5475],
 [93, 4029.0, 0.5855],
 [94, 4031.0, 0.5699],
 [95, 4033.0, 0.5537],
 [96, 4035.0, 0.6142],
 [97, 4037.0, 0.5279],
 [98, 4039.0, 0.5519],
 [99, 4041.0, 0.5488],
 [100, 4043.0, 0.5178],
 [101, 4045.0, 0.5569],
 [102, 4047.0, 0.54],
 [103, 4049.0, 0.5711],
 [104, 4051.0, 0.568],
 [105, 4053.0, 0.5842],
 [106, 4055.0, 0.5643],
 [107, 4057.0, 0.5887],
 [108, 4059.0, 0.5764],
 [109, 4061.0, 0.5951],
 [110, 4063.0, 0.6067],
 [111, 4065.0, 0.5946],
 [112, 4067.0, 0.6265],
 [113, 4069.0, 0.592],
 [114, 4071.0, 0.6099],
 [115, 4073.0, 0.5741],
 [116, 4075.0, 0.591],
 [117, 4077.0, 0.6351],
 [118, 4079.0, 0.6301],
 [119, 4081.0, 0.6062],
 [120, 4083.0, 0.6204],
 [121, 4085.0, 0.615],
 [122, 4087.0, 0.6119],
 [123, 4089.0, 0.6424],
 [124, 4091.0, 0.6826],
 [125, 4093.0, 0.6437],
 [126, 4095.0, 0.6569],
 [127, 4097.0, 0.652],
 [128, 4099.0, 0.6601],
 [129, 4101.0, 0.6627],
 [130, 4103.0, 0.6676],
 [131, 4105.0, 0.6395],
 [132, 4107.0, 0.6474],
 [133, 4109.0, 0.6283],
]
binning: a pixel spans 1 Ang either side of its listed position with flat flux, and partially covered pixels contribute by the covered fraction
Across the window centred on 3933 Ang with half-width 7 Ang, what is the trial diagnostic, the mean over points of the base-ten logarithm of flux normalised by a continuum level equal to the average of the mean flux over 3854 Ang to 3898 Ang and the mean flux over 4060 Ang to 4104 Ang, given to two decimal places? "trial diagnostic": -0.03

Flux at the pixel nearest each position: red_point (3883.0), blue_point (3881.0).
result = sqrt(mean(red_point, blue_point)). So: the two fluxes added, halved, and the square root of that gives 0.85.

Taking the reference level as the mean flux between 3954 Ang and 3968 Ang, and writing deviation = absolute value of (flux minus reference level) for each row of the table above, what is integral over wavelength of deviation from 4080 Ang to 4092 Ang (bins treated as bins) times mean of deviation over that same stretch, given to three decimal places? 0.019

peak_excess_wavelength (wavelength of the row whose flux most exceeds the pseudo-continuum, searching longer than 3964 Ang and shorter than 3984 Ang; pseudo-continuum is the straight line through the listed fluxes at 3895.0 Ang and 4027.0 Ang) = 3967.0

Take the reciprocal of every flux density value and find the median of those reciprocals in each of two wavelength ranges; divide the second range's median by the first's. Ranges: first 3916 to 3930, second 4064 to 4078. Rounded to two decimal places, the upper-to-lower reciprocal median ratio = 1.05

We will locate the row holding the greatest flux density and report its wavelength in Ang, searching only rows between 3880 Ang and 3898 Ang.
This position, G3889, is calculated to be 3885.0 Ang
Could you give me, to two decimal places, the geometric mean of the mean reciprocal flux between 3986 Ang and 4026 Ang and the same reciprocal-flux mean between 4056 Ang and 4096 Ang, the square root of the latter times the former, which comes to 1.68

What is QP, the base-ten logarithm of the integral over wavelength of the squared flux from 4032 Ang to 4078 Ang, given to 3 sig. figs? 1.19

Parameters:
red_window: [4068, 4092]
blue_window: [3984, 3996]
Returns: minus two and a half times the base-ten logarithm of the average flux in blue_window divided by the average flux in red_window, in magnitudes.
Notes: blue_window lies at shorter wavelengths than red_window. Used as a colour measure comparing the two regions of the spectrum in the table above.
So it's 0.043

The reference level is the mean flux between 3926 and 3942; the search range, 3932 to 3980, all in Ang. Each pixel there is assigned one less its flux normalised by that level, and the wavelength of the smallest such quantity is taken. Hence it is 3967.0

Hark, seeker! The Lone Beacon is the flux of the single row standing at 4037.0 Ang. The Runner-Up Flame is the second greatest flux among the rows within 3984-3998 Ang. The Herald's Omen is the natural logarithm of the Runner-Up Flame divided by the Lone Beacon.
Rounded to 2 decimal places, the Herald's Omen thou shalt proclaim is 0.13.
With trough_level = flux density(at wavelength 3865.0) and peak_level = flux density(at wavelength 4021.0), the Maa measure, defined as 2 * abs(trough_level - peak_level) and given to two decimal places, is 0.39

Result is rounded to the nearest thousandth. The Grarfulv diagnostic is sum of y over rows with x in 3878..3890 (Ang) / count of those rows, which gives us 0.708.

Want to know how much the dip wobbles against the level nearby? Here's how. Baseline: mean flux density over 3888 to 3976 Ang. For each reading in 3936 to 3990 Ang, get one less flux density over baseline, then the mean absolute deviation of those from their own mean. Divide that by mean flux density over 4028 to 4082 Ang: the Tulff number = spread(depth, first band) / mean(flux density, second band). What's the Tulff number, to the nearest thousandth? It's 0.071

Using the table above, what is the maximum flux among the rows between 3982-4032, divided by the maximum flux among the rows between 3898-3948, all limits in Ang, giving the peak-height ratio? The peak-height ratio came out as 0.904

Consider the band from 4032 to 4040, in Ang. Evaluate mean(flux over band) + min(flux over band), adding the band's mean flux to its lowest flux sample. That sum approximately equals 1.09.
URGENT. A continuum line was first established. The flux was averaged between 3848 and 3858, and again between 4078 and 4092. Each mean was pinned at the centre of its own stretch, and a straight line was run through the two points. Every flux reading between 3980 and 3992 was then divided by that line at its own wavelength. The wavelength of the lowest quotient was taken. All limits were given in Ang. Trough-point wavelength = 3987.0 Ang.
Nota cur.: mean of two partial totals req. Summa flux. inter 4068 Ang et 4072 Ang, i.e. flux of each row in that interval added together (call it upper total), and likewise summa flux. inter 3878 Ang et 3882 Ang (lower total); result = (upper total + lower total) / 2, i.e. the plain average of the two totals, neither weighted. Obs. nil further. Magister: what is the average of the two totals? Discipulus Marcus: 1.31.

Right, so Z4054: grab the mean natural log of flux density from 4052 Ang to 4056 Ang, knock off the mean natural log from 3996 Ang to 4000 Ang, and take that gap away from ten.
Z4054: 10.1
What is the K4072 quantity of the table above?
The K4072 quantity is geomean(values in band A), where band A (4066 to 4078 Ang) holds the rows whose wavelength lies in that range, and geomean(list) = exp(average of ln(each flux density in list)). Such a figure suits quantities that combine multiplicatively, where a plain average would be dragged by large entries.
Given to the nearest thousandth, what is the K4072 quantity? 0.604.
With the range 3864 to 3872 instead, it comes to 0.808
